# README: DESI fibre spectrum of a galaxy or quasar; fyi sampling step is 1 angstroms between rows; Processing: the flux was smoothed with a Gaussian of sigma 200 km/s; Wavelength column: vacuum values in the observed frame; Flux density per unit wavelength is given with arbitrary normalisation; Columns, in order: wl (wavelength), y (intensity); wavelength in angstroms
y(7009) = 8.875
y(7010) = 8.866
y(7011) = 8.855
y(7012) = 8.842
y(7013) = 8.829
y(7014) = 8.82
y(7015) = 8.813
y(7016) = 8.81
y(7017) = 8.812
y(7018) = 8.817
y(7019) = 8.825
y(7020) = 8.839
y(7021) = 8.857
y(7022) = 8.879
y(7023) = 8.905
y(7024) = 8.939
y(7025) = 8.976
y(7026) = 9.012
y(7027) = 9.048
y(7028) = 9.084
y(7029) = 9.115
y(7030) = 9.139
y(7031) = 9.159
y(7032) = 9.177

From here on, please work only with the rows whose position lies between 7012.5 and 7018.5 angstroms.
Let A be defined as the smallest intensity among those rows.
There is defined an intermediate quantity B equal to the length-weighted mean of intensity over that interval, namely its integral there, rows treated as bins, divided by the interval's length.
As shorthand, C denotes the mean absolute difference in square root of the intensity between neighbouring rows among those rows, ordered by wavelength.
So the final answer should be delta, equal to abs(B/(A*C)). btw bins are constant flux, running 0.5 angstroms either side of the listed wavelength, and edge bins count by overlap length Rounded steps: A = 8.81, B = 8.82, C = 0.0009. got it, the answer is 1143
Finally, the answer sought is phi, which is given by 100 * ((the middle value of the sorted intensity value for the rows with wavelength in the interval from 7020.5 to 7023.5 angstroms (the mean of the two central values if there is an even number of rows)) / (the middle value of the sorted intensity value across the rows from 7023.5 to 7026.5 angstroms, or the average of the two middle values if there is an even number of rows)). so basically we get 98.9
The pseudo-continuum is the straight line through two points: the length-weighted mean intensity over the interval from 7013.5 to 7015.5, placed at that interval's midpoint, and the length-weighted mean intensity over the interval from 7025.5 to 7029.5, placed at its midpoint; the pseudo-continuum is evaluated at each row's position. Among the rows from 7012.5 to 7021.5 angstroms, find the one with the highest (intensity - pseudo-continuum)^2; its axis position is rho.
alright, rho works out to 7021 angstroms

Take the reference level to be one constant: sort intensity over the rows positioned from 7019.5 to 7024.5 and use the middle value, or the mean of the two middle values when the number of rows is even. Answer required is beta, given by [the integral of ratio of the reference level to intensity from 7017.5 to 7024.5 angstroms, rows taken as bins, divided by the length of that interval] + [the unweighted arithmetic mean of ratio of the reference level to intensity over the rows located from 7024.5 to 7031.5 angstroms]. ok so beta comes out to 1.98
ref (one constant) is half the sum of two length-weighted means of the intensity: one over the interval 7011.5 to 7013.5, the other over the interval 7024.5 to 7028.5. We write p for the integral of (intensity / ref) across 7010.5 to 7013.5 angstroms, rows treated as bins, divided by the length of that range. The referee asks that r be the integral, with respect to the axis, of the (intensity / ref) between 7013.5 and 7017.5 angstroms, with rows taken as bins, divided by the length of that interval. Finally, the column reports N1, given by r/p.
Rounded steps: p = 0.990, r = 0.99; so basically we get 1.00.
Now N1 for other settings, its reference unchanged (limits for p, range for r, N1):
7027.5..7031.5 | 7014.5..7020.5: 0.97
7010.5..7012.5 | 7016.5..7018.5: 1.00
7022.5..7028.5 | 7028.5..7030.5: 1.01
